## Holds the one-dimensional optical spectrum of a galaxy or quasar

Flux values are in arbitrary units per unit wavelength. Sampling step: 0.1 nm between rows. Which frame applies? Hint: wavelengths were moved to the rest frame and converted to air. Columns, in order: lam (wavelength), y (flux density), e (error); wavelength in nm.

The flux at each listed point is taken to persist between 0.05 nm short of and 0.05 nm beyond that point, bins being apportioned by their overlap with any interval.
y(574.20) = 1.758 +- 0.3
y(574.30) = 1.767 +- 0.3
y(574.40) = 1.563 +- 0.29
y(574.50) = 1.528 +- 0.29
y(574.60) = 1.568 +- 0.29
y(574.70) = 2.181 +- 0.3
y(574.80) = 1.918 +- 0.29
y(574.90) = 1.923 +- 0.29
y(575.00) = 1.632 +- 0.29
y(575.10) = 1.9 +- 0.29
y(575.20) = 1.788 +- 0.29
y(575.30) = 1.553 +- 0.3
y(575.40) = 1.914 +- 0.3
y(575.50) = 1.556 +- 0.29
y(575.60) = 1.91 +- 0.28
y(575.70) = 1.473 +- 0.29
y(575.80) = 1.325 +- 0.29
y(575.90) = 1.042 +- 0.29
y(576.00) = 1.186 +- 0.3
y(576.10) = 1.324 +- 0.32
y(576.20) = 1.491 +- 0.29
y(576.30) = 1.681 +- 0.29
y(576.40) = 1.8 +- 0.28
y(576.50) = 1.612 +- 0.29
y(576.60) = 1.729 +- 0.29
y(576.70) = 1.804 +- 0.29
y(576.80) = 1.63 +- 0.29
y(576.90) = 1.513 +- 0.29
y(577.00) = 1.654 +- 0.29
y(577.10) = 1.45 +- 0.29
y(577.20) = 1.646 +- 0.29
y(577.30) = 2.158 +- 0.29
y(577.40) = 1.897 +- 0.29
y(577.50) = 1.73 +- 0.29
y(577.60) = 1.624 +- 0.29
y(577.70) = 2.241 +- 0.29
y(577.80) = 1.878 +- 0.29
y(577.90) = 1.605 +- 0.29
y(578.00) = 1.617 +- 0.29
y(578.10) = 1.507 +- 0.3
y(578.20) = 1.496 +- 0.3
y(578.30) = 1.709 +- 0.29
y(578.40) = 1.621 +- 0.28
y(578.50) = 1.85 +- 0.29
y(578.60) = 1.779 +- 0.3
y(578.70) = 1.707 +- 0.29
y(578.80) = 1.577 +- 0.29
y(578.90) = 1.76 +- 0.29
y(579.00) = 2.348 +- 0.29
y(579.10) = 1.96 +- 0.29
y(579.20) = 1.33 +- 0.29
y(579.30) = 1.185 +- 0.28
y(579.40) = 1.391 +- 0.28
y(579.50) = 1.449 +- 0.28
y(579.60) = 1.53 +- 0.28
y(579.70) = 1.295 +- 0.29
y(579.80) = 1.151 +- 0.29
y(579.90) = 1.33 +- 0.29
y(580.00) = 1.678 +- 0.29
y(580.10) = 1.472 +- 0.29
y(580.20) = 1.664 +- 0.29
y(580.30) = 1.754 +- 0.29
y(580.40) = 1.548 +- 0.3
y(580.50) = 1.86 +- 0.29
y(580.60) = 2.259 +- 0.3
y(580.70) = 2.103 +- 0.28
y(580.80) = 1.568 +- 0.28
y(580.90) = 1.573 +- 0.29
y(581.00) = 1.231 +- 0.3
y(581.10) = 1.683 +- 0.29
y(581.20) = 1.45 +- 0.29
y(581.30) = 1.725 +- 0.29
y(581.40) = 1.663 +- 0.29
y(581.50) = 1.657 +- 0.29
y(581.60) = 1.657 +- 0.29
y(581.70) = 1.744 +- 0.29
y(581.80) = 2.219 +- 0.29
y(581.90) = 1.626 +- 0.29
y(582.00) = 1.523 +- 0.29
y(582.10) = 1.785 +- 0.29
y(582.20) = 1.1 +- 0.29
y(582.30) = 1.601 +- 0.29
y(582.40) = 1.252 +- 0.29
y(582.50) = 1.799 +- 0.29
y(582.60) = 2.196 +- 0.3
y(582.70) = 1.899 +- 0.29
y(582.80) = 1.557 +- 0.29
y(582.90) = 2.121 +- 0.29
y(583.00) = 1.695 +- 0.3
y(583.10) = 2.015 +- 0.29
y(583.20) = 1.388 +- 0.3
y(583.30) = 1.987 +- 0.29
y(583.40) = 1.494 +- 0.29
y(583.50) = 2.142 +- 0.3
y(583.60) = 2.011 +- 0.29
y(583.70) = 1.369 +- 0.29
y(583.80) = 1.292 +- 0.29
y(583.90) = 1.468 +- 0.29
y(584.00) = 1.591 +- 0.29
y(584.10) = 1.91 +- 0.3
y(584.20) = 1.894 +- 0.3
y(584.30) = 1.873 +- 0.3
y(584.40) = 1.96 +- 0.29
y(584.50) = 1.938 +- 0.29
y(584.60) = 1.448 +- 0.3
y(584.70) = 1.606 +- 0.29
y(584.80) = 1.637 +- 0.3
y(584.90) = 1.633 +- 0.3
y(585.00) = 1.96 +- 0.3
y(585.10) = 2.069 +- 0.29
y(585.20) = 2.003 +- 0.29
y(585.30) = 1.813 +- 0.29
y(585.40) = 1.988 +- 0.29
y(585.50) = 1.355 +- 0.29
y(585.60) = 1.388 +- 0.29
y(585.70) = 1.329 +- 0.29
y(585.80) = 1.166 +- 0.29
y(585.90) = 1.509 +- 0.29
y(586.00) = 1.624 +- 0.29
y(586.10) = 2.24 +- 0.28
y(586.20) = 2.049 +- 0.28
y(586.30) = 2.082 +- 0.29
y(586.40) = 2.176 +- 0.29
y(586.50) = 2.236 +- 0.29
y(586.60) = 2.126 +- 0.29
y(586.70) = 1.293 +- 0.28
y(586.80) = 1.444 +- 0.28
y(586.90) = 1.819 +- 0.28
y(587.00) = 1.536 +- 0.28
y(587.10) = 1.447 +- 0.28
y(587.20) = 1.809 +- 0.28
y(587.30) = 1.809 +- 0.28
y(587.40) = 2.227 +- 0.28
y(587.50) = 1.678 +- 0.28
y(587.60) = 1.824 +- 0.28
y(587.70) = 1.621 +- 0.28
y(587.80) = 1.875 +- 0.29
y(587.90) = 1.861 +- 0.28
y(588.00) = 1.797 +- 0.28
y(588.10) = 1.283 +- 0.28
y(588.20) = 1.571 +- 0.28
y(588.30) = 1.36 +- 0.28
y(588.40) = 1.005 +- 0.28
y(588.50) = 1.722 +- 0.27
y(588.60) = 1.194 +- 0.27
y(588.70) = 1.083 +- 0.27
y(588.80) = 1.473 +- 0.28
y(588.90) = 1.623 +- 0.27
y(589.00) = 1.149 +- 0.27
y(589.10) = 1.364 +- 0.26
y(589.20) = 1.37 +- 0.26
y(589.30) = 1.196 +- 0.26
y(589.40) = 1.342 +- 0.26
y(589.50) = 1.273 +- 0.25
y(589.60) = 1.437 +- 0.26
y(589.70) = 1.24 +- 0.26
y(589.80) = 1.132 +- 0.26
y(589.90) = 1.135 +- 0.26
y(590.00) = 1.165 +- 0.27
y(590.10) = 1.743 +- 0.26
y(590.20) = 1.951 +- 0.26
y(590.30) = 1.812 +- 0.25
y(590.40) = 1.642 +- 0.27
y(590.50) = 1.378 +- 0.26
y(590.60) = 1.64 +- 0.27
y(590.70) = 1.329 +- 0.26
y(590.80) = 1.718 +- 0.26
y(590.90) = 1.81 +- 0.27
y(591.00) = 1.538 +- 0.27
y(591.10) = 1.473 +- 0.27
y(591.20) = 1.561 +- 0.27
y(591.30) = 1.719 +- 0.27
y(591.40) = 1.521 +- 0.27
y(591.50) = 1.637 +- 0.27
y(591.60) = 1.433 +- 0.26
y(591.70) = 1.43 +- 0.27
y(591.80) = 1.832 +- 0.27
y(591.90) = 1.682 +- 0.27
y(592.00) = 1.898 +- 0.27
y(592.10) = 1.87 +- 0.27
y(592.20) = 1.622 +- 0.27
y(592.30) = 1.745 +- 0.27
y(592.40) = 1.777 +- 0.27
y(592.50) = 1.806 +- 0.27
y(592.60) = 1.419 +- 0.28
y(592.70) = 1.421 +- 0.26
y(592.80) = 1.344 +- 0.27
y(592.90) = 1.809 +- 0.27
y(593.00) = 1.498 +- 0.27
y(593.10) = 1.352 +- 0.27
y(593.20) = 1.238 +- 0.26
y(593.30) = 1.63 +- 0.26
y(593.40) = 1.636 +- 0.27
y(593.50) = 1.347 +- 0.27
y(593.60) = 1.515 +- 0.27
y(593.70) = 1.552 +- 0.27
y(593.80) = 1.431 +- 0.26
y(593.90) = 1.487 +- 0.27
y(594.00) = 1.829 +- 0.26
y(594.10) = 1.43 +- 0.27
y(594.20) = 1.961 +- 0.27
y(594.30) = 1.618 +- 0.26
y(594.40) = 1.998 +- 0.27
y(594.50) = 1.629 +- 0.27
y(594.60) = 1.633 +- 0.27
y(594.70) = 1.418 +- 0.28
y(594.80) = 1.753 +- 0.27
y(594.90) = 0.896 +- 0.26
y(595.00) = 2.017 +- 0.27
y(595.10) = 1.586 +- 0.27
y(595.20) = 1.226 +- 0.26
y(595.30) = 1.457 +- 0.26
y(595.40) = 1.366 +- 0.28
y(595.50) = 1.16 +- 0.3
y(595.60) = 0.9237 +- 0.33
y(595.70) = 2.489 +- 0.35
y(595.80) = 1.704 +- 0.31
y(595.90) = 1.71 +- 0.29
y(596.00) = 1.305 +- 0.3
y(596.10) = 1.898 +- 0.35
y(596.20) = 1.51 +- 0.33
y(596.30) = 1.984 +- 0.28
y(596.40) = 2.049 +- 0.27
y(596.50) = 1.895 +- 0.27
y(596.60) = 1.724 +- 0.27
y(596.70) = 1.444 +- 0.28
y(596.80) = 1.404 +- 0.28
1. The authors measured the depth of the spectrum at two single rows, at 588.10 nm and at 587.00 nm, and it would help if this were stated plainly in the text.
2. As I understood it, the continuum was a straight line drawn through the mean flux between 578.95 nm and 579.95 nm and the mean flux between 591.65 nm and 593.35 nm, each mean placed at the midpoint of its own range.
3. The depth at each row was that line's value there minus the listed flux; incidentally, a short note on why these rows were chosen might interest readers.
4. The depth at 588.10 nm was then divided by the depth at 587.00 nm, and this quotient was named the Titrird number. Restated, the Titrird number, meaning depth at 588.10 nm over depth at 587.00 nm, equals 11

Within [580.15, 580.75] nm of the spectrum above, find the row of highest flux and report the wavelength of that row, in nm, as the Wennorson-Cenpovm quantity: 580.60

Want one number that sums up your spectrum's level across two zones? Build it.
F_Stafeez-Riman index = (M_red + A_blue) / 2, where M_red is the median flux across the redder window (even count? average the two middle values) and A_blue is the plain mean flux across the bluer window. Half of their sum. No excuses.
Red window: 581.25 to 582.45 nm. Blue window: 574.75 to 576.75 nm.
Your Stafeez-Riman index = 1.64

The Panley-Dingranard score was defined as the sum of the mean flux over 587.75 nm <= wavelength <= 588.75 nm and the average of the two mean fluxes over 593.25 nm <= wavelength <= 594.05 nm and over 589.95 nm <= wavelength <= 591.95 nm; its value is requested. 3.05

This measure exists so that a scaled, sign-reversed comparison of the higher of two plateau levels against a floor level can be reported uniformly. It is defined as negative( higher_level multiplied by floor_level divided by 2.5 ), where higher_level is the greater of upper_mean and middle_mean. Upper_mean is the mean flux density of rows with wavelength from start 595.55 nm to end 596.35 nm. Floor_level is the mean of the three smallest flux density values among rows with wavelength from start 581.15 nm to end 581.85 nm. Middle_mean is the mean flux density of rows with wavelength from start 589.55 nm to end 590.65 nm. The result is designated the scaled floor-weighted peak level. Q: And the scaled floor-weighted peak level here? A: -1.07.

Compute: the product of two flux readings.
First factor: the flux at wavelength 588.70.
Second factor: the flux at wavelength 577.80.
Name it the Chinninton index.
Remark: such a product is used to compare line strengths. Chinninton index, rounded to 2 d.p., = 2.03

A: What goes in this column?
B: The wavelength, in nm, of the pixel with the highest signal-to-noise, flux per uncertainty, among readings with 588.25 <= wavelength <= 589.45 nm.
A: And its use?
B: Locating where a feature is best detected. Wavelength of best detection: 588.50 nm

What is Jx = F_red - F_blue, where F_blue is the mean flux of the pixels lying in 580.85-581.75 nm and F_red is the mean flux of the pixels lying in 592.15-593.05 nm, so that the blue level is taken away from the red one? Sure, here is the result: 0.0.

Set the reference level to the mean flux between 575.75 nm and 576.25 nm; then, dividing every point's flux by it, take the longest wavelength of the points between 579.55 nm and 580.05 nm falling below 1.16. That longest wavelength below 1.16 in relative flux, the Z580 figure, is 579.90 nm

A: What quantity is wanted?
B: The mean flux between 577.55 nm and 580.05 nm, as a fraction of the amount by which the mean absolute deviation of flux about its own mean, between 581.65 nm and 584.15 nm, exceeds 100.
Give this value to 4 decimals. -0.0163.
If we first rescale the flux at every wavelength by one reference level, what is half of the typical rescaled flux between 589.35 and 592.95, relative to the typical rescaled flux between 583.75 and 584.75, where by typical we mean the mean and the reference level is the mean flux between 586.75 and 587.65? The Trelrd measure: 0.46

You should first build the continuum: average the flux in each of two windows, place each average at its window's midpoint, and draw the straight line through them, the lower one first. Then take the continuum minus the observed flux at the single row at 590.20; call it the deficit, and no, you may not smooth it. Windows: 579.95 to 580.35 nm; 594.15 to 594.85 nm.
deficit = -0.26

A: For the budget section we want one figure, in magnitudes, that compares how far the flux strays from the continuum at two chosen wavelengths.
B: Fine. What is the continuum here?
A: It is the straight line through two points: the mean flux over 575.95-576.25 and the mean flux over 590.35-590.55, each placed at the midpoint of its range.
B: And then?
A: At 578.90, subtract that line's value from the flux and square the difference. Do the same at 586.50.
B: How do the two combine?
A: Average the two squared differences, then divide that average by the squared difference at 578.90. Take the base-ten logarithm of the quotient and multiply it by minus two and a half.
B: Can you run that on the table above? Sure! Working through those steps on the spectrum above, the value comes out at -1.0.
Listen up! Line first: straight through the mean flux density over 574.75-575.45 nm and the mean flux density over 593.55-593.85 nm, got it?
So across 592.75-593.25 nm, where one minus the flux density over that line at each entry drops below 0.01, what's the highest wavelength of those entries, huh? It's 593.00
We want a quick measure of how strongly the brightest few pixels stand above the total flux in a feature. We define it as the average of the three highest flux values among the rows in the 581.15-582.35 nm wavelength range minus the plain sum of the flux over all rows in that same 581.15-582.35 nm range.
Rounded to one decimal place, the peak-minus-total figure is -17.8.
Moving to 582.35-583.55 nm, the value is -19.4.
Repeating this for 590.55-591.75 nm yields -17.1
